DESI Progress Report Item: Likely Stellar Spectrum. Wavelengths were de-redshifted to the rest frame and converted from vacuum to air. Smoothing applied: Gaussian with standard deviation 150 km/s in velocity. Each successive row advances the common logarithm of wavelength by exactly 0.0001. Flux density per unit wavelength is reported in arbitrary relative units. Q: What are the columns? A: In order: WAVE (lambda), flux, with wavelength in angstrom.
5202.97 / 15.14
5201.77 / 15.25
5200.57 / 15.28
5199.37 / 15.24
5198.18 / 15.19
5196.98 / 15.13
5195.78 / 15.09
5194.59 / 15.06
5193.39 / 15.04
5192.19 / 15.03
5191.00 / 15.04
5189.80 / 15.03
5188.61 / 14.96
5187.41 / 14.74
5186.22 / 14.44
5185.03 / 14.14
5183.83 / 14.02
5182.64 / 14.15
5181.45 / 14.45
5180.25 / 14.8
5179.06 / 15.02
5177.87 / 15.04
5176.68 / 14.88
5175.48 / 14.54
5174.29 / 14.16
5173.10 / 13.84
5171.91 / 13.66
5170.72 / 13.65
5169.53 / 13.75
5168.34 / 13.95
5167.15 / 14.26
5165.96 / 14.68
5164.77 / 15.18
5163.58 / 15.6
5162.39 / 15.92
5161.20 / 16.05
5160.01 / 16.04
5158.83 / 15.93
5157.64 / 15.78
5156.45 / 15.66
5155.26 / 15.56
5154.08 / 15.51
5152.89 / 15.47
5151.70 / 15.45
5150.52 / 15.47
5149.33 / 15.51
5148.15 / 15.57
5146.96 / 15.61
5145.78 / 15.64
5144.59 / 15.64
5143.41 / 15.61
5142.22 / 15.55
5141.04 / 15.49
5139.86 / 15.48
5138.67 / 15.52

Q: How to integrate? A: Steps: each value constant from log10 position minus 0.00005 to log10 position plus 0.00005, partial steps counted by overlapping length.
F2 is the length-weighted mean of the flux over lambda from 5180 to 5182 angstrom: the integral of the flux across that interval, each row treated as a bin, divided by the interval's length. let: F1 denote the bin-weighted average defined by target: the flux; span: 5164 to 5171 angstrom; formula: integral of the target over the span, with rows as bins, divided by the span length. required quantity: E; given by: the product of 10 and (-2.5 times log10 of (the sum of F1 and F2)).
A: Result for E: -36.5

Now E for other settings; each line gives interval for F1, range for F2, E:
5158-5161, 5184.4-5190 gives -37.2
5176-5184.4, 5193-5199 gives -36.8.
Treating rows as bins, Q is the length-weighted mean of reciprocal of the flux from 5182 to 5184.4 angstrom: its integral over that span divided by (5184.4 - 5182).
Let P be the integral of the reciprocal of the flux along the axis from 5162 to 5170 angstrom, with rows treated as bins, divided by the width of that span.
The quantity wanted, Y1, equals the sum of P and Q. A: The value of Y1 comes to 0.139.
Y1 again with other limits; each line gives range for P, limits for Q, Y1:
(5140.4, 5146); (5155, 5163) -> 0.127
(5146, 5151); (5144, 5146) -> 0.128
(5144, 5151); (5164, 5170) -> 0.134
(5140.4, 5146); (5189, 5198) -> 0.131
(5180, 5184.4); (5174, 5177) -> 0.139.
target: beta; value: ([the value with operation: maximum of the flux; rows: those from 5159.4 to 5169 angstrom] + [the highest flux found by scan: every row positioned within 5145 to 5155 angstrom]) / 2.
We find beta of 15.8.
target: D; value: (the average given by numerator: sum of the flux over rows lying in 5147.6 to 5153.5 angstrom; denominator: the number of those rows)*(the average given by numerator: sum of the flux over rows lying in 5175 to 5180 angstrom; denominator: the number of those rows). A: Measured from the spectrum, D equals 230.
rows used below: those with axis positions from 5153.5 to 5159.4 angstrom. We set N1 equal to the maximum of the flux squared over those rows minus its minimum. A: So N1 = 13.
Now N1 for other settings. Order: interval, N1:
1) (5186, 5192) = 18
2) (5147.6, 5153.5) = 4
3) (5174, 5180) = 26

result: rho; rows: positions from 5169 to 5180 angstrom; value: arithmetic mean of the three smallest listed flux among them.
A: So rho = 13.7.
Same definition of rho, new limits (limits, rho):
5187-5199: 14.9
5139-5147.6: 15.5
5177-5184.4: 14.2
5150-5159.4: 15.5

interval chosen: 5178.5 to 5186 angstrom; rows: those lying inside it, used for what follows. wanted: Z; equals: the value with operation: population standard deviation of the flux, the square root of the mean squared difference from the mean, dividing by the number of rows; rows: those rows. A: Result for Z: 0.37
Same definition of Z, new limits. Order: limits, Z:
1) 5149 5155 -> 0.02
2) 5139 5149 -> 0.06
